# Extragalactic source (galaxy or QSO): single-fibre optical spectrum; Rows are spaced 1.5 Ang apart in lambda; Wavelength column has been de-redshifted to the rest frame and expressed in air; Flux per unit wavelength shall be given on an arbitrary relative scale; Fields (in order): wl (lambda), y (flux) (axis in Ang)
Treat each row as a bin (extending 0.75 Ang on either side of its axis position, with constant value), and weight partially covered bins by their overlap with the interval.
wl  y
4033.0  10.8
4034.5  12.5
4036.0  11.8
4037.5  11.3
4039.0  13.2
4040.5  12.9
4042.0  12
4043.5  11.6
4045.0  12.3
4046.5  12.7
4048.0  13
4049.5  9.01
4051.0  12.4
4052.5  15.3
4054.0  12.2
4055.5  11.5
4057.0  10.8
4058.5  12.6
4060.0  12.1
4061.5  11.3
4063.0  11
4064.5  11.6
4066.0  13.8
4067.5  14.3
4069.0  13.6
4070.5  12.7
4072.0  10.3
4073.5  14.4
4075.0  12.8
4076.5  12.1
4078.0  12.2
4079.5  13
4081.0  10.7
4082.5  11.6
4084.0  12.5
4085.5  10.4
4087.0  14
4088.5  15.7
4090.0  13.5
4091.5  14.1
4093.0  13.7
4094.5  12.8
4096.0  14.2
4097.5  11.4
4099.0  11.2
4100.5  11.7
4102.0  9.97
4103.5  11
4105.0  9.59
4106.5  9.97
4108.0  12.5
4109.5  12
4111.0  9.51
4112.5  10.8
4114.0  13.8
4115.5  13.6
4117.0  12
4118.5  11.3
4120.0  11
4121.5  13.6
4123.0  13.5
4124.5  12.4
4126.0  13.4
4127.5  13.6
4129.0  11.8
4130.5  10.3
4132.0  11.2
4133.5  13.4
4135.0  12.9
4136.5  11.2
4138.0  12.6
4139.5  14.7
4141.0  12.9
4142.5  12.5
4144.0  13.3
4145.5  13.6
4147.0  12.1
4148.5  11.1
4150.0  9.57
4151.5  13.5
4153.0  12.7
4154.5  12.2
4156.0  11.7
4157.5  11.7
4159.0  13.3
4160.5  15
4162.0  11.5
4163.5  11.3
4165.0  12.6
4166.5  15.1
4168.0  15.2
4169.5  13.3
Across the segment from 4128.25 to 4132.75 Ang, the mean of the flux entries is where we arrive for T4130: 11.1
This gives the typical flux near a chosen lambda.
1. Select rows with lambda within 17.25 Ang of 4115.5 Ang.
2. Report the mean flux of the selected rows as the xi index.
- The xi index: 11.7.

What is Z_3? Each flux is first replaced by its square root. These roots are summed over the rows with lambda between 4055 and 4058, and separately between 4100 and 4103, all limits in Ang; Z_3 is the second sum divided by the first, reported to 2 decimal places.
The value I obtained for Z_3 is 0.99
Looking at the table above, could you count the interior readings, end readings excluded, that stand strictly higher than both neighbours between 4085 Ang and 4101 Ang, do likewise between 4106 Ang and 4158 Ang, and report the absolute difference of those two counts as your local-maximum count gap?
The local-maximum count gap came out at 5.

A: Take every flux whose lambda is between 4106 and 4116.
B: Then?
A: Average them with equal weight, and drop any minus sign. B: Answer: 11.7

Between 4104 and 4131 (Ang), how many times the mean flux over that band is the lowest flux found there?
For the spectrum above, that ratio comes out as 0.797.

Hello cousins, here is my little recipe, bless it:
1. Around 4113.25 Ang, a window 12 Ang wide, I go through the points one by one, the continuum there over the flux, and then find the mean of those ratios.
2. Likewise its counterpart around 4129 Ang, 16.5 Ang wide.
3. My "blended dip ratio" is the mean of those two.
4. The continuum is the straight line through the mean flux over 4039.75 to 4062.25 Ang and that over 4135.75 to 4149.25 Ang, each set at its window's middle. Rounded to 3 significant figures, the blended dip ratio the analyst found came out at 1.04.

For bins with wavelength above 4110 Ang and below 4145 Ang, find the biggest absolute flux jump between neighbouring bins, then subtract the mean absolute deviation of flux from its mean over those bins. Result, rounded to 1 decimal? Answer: 1.9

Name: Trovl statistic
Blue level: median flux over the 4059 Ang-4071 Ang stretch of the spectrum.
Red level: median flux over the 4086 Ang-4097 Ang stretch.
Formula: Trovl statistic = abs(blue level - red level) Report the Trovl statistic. 1.6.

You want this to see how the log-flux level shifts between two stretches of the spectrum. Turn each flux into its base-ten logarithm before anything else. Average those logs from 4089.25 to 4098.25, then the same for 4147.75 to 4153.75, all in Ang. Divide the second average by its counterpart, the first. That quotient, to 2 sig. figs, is 0.95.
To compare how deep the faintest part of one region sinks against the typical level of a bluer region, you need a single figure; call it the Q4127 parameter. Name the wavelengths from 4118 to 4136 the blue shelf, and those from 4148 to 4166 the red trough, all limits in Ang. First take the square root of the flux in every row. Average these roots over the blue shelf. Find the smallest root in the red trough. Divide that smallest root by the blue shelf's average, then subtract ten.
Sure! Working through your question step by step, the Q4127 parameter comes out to -9.119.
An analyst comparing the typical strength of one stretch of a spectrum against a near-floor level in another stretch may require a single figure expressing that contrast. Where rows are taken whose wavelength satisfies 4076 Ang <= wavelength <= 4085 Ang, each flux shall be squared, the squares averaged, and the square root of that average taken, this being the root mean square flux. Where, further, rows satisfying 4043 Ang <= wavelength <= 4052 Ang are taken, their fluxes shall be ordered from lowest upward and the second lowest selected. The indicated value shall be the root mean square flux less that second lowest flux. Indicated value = 0.4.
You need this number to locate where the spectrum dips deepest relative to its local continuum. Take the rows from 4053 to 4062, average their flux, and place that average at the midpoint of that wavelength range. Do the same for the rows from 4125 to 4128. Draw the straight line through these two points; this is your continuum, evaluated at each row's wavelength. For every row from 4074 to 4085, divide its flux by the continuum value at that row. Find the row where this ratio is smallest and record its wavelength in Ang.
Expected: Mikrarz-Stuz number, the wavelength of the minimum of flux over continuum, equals 4081.0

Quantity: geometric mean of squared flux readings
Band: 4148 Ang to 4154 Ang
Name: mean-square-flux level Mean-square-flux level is 135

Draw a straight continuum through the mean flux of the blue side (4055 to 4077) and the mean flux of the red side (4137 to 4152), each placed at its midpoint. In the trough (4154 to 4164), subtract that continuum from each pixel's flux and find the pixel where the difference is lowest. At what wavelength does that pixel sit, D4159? 4163.5 Ang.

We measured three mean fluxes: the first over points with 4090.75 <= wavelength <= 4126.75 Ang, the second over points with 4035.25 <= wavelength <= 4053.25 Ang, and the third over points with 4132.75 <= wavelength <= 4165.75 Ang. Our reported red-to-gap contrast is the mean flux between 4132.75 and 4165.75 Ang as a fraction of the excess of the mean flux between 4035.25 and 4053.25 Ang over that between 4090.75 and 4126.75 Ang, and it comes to 50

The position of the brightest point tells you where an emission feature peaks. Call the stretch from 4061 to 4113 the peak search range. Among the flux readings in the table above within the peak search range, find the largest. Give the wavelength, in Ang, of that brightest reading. 4088.5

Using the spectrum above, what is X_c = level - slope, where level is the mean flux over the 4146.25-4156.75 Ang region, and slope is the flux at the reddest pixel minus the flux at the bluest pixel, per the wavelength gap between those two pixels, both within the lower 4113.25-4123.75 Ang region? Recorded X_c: 11.9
